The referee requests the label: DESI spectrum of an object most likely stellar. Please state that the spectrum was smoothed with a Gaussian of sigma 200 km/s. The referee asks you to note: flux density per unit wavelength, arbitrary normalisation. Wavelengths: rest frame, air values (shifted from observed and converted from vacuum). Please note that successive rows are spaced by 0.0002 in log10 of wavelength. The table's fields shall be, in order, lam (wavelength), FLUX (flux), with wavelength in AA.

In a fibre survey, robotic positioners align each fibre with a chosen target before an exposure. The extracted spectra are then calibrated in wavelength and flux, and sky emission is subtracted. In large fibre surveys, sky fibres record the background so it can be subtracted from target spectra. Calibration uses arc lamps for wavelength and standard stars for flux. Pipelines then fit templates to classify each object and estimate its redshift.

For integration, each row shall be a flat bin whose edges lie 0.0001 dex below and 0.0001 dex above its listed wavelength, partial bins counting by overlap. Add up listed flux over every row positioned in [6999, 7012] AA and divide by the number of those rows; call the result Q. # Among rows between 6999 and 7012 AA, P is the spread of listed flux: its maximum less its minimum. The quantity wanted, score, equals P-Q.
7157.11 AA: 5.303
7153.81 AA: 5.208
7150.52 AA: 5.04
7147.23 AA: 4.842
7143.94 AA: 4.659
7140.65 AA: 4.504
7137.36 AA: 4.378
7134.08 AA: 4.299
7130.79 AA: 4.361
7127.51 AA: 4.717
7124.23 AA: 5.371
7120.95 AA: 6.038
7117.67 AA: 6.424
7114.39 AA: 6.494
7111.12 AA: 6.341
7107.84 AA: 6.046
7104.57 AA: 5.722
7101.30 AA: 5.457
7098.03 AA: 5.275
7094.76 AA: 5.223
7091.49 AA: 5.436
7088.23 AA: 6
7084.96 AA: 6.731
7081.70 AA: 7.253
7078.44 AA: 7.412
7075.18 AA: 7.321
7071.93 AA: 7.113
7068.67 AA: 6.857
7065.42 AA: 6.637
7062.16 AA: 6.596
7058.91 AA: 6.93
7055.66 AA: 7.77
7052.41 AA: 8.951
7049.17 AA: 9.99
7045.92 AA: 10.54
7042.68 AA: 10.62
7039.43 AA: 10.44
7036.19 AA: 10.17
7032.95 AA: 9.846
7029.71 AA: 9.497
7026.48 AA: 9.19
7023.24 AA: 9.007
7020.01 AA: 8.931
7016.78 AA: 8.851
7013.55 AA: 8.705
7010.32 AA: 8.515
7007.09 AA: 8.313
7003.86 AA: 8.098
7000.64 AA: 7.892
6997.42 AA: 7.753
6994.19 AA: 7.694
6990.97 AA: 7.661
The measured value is -7.6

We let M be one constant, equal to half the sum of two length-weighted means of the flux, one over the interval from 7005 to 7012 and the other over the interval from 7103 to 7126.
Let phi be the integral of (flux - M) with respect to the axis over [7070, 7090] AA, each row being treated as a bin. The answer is -5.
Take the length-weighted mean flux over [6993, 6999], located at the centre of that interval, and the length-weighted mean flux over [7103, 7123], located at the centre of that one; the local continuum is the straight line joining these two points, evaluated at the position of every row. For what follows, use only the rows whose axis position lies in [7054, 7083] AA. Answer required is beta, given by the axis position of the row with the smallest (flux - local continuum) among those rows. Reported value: 7062.16 AA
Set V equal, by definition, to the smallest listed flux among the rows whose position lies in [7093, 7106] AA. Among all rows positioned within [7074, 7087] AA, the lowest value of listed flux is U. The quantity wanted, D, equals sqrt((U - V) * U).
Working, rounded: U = 6.731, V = 5.223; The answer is 3.2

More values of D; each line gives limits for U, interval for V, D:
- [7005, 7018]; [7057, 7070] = 3.8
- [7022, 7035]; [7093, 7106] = 5.8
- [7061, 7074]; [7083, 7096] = 3.0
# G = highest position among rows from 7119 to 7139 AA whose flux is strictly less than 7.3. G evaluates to 7137.36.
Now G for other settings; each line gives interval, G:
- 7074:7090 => 7088.23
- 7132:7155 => 7153.81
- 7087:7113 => 7111.12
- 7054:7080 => 7071.93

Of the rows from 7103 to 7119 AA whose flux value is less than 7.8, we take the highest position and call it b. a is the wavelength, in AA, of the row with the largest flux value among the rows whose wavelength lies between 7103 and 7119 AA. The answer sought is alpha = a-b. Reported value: -3.3 AA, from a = 7114.39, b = 7117.67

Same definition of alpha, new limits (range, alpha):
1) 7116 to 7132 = -13.1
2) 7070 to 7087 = -6.5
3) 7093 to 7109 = 0.0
